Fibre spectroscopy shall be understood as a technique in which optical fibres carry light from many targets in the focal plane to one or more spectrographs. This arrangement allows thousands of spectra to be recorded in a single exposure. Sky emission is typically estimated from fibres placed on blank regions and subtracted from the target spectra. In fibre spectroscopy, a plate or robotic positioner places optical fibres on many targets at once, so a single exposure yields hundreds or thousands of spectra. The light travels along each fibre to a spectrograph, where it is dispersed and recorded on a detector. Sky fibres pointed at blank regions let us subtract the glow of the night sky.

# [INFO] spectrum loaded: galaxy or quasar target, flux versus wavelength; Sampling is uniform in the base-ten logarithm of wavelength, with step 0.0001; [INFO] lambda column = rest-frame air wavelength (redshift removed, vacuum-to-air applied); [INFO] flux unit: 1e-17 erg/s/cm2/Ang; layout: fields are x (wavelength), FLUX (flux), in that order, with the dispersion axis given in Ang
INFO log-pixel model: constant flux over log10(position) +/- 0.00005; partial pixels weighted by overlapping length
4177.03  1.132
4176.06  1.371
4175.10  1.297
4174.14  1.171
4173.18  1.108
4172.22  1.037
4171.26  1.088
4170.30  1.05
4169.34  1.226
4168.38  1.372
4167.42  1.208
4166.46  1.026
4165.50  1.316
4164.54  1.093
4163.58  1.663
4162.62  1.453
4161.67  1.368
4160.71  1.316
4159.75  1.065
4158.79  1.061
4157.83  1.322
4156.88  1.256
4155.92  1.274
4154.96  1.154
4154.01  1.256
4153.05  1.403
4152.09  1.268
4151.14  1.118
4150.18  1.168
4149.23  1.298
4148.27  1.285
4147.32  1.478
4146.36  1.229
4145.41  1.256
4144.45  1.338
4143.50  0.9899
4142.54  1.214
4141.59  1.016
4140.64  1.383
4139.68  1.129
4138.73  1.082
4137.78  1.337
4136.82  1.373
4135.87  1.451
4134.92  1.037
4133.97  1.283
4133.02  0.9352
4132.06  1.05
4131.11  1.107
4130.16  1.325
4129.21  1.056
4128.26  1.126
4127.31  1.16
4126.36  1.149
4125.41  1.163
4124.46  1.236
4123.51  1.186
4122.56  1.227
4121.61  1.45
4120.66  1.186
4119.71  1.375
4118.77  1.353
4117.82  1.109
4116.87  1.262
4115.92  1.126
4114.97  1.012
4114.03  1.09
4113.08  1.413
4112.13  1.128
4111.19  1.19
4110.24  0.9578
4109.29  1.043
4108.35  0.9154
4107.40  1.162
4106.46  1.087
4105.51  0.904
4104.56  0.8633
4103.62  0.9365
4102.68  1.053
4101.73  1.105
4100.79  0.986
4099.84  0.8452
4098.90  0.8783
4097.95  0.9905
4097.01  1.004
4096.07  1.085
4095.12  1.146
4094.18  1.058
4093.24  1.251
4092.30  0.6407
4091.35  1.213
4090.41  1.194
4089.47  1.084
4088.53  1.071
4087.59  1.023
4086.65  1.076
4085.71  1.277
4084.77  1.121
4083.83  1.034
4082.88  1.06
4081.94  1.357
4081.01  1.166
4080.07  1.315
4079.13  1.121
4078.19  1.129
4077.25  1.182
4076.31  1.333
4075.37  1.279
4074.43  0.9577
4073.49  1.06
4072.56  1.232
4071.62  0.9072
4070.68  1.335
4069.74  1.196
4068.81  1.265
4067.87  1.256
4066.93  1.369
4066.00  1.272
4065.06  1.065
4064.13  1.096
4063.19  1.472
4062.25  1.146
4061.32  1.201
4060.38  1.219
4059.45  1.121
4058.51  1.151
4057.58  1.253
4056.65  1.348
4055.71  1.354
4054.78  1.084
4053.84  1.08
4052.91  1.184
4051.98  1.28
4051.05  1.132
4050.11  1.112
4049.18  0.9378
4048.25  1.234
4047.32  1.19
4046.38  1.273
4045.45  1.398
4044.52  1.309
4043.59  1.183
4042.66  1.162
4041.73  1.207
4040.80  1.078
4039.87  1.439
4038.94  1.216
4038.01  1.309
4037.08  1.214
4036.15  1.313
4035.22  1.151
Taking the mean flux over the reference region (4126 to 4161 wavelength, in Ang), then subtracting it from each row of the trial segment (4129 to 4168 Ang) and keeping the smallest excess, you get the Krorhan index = -0.27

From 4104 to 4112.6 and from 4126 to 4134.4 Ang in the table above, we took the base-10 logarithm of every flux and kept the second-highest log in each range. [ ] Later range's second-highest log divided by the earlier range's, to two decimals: 1.66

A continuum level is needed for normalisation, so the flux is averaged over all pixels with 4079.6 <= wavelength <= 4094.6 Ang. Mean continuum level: 1.12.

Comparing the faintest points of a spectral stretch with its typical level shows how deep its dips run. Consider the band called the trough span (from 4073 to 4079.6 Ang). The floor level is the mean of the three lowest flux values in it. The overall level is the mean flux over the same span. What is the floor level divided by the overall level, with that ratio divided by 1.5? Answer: 0.606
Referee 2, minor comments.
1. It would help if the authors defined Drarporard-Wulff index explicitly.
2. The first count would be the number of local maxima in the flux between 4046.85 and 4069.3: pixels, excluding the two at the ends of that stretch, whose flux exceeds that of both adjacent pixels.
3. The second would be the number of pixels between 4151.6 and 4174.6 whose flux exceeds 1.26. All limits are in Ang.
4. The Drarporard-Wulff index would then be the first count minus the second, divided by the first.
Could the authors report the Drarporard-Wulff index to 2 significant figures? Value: -0.67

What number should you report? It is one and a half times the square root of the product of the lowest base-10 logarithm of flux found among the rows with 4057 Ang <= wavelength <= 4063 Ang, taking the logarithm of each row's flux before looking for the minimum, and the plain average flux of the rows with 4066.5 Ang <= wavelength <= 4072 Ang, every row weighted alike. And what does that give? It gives 0.37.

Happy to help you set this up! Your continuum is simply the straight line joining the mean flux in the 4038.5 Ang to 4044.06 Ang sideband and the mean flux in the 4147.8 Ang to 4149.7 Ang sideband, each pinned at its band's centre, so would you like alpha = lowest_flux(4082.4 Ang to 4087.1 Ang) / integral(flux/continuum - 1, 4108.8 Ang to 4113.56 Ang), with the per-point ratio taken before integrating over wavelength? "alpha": -2.3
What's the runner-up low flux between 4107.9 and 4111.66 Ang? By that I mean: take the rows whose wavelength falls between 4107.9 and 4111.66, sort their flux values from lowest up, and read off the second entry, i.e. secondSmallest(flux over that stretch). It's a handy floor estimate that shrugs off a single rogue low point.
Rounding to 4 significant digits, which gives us 0.9578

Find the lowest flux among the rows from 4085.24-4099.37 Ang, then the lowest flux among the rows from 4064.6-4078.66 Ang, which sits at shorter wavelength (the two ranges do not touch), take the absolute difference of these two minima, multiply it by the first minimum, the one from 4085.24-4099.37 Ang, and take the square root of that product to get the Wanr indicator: 0.41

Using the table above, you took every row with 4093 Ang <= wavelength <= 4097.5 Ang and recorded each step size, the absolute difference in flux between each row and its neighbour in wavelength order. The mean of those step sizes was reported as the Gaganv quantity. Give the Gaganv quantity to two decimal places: 0.11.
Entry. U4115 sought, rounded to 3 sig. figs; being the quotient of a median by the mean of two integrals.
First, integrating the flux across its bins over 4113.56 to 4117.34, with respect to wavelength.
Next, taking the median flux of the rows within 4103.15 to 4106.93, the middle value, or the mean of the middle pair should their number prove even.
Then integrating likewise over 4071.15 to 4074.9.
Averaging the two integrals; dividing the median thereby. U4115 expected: 0.226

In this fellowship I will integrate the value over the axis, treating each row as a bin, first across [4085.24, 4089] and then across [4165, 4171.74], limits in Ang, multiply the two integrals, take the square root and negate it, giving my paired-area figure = -5.8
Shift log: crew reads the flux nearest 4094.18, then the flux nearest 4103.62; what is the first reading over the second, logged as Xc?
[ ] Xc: 1.13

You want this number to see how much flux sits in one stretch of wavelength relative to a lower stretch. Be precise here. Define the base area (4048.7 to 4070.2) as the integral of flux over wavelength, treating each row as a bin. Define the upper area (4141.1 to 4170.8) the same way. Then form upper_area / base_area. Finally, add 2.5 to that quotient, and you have 3.9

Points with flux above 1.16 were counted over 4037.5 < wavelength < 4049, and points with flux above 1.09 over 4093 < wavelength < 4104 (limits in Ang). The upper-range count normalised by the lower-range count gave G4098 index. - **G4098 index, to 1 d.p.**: 0.3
